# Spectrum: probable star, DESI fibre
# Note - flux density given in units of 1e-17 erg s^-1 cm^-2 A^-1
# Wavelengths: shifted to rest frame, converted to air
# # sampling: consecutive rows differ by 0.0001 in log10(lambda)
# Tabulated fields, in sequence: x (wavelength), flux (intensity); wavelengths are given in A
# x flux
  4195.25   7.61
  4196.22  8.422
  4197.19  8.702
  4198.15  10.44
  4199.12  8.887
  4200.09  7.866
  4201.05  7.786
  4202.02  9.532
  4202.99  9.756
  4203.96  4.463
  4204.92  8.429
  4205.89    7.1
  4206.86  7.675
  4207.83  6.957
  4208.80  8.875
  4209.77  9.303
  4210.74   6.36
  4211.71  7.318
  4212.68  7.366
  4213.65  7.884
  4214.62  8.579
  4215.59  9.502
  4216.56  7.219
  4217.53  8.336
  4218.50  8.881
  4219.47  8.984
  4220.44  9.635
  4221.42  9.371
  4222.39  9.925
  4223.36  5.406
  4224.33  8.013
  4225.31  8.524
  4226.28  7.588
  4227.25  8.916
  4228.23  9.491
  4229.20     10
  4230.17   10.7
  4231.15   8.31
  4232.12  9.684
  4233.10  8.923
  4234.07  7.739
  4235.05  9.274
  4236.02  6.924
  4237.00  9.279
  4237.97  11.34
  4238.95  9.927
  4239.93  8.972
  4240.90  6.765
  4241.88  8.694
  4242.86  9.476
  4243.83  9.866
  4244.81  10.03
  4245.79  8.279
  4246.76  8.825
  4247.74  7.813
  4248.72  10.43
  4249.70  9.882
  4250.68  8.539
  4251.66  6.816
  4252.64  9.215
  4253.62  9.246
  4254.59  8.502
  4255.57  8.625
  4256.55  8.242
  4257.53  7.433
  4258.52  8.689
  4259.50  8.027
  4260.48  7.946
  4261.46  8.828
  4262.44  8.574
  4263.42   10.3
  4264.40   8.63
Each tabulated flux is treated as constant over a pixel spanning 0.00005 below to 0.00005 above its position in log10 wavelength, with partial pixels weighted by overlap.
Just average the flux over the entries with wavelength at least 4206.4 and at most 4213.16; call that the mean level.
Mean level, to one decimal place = 7.7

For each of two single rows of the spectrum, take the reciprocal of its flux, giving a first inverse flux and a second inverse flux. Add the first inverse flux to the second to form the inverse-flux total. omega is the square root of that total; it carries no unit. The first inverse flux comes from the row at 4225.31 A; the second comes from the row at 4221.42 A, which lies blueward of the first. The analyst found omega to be 0.473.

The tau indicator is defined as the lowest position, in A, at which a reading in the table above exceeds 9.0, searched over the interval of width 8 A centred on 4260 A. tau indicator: 4263.42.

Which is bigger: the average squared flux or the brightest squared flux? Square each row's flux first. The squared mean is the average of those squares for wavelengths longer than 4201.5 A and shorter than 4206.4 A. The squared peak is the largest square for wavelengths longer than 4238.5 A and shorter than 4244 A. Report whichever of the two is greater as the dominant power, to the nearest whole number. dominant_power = 99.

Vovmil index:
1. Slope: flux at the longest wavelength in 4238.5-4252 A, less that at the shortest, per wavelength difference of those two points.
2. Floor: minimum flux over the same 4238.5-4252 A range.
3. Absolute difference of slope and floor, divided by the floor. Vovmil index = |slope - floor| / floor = 1.04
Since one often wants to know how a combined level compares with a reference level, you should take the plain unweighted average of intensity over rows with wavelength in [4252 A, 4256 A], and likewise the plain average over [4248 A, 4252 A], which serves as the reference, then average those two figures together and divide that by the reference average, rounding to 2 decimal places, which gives 1.00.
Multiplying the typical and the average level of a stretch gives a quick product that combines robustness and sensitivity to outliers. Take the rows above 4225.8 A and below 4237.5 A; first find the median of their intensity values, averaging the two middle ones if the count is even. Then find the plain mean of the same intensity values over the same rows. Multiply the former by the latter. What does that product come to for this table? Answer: 81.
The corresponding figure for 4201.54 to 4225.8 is 69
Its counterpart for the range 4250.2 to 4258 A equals 71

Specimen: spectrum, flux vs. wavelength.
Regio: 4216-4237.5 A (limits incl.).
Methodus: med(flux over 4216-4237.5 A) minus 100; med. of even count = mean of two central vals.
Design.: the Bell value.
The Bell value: -91.1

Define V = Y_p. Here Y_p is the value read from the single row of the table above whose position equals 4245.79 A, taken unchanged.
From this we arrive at 8.279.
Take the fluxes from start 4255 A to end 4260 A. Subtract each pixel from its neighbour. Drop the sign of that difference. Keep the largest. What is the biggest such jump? 1.3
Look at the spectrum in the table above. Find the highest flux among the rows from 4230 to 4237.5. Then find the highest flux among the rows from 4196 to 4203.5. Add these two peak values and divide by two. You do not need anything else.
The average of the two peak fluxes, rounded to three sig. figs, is 10.6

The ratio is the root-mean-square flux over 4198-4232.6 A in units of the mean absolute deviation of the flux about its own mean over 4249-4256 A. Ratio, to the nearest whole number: 13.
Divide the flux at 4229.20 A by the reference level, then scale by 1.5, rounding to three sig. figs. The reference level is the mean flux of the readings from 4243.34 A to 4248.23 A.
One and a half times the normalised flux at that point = 1.67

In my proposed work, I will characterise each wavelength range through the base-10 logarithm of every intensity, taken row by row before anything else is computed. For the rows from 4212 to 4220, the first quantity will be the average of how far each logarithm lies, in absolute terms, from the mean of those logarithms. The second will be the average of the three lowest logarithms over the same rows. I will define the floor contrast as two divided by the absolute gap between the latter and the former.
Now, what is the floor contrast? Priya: 2.38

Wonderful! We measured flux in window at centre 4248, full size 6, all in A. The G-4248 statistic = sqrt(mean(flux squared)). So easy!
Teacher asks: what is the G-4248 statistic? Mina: 9.0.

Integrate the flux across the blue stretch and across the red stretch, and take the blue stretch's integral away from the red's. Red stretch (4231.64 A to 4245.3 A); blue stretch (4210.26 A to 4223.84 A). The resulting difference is 12.4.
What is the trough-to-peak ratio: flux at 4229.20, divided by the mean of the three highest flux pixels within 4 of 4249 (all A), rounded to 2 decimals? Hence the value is 1.02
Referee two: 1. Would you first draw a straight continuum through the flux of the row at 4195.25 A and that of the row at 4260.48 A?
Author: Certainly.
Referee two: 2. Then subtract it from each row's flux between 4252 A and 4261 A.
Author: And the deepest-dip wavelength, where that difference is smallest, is 4257.53 A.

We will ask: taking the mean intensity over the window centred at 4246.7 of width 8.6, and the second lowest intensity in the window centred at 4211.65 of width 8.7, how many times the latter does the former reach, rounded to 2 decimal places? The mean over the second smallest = 1.33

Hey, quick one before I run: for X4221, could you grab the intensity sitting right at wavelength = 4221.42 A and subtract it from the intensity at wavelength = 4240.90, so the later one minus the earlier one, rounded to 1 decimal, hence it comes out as -2.6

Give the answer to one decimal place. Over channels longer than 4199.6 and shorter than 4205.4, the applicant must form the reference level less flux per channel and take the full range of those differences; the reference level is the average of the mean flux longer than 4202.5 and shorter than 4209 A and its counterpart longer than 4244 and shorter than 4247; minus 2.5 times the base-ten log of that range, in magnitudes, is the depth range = -1.8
